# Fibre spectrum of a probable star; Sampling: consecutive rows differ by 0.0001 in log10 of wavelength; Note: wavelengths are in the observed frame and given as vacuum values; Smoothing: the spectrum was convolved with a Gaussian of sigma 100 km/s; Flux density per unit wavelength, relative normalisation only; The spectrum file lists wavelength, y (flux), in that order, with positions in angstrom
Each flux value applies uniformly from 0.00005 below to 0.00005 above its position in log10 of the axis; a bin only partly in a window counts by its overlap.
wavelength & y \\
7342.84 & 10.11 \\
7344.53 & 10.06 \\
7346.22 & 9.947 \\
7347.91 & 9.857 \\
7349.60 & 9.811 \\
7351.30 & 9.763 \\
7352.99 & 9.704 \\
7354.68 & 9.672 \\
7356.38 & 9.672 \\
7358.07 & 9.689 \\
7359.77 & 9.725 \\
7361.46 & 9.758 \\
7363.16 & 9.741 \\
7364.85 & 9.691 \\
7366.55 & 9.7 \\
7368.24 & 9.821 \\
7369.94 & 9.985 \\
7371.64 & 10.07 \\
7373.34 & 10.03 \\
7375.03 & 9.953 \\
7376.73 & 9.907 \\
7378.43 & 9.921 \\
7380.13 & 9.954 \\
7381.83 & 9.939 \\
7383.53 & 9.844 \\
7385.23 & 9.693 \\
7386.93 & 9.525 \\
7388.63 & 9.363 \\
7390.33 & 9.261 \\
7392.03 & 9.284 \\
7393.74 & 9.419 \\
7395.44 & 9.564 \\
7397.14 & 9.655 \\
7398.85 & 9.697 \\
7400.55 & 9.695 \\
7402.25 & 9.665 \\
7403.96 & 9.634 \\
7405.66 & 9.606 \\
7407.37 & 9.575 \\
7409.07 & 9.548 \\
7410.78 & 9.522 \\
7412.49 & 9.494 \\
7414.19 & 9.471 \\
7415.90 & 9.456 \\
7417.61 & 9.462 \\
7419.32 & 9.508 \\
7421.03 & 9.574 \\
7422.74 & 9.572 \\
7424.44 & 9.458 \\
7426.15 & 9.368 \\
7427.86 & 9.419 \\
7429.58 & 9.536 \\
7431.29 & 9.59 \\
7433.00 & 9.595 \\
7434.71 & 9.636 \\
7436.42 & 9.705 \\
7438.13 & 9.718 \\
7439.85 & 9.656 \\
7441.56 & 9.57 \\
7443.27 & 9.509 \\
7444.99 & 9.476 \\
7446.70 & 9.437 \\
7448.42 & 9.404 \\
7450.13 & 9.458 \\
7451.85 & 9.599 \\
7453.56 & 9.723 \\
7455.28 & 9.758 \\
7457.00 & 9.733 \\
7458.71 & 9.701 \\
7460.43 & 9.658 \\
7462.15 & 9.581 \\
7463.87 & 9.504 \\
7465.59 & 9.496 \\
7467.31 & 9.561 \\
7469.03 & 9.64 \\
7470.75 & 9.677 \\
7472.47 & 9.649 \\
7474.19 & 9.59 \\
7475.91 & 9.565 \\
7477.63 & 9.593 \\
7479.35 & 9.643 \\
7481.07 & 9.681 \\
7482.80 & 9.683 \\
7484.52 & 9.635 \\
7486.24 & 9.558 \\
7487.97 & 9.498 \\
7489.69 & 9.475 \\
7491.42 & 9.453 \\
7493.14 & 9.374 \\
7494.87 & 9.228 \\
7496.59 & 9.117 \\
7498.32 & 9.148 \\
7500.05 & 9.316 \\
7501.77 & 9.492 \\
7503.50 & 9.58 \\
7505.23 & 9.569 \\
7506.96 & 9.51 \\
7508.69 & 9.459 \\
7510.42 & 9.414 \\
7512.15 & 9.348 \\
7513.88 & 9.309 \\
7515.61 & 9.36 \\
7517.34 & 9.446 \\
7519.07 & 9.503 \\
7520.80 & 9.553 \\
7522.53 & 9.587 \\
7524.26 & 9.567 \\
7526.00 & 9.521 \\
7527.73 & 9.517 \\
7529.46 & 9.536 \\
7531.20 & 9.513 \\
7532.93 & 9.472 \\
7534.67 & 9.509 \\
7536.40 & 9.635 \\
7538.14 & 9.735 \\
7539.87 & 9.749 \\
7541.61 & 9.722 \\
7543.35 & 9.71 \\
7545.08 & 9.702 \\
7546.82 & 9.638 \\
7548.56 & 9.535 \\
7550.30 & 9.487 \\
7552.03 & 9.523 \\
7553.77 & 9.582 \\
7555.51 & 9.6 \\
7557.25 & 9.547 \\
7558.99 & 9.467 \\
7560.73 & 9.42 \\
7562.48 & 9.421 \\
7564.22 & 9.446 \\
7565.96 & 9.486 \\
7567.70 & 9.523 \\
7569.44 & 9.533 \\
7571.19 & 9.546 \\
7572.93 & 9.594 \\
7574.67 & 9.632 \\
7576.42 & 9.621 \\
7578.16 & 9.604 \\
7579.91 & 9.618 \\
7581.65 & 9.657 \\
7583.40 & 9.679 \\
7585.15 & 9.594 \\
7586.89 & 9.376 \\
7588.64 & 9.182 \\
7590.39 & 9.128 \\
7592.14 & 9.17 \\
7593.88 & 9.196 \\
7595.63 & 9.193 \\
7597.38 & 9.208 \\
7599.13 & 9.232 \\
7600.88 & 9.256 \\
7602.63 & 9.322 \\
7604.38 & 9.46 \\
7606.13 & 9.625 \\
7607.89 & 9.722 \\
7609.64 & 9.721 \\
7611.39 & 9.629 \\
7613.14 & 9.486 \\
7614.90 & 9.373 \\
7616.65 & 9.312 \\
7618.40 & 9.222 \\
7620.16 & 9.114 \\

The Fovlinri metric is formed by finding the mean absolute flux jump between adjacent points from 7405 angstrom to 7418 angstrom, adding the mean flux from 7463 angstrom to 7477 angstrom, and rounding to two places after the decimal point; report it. 9.61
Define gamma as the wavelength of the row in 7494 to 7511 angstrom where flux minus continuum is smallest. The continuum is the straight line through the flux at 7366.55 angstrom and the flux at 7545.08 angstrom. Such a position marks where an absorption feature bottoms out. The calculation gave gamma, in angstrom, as 7496.59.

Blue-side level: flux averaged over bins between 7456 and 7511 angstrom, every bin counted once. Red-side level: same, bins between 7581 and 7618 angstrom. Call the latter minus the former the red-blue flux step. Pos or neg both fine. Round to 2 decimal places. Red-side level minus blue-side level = -0.12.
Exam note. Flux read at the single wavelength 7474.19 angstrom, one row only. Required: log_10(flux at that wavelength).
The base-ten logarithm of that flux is 0.982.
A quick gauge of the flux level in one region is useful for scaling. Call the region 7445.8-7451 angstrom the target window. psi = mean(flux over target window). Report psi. 9.43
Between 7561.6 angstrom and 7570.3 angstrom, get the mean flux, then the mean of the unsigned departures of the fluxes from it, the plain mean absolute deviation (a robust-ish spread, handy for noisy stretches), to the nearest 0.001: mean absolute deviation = 0.039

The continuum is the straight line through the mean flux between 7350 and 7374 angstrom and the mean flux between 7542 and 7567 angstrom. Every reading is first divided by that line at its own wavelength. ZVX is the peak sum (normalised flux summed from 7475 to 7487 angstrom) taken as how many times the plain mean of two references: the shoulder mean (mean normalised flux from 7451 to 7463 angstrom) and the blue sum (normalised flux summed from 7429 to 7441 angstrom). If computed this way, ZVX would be 1.757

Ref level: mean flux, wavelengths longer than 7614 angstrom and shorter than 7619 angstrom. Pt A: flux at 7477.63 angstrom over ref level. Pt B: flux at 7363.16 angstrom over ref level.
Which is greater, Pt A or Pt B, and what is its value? 1.05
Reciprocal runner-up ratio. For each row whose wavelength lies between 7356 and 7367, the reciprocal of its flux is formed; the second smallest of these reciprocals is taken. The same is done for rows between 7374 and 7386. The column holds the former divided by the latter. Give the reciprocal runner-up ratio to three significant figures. 1.02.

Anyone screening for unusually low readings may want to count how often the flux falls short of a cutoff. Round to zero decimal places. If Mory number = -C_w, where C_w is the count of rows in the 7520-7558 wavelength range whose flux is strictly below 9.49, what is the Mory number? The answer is -2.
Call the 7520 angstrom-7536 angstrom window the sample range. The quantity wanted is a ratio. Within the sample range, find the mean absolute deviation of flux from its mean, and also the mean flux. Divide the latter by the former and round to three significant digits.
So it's 355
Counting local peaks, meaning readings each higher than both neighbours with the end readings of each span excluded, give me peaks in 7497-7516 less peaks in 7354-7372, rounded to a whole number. 0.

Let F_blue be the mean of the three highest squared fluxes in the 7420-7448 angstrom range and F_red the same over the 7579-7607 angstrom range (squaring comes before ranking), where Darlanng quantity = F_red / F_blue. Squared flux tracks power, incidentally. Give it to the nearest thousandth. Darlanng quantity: 0.992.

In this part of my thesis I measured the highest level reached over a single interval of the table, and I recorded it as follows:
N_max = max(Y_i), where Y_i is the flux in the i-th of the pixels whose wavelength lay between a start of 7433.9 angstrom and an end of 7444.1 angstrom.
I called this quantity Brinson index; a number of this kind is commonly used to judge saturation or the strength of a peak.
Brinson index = 9.718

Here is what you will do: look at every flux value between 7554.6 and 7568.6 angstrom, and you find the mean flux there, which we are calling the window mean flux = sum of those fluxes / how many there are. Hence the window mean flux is 9.49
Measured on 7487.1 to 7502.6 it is 9.34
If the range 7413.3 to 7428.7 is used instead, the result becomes 9.48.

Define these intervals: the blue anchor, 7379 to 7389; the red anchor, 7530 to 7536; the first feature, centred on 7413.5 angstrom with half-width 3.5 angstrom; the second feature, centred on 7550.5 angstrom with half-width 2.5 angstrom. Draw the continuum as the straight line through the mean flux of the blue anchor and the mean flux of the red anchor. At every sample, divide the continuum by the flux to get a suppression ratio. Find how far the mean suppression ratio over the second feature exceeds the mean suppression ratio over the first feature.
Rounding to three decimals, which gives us -0.025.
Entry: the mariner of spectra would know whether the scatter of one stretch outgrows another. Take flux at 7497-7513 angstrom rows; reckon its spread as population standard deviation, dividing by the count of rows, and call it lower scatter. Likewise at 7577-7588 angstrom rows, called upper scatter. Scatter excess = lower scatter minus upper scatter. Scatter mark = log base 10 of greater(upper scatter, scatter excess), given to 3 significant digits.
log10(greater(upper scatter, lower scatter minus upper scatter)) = -1.00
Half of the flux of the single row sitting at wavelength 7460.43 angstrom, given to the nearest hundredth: 4.83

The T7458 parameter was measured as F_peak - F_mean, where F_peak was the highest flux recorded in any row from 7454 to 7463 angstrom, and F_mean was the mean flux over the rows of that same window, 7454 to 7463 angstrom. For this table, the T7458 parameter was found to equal 0.07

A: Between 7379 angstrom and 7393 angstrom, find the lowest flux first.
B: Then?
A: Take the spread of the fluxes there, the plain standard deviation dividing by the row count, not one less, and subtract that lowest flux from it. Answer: -8.99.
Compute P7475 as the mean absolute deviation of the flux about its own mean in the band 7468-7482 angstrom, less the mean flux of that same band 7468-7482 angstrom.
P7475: -9.59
